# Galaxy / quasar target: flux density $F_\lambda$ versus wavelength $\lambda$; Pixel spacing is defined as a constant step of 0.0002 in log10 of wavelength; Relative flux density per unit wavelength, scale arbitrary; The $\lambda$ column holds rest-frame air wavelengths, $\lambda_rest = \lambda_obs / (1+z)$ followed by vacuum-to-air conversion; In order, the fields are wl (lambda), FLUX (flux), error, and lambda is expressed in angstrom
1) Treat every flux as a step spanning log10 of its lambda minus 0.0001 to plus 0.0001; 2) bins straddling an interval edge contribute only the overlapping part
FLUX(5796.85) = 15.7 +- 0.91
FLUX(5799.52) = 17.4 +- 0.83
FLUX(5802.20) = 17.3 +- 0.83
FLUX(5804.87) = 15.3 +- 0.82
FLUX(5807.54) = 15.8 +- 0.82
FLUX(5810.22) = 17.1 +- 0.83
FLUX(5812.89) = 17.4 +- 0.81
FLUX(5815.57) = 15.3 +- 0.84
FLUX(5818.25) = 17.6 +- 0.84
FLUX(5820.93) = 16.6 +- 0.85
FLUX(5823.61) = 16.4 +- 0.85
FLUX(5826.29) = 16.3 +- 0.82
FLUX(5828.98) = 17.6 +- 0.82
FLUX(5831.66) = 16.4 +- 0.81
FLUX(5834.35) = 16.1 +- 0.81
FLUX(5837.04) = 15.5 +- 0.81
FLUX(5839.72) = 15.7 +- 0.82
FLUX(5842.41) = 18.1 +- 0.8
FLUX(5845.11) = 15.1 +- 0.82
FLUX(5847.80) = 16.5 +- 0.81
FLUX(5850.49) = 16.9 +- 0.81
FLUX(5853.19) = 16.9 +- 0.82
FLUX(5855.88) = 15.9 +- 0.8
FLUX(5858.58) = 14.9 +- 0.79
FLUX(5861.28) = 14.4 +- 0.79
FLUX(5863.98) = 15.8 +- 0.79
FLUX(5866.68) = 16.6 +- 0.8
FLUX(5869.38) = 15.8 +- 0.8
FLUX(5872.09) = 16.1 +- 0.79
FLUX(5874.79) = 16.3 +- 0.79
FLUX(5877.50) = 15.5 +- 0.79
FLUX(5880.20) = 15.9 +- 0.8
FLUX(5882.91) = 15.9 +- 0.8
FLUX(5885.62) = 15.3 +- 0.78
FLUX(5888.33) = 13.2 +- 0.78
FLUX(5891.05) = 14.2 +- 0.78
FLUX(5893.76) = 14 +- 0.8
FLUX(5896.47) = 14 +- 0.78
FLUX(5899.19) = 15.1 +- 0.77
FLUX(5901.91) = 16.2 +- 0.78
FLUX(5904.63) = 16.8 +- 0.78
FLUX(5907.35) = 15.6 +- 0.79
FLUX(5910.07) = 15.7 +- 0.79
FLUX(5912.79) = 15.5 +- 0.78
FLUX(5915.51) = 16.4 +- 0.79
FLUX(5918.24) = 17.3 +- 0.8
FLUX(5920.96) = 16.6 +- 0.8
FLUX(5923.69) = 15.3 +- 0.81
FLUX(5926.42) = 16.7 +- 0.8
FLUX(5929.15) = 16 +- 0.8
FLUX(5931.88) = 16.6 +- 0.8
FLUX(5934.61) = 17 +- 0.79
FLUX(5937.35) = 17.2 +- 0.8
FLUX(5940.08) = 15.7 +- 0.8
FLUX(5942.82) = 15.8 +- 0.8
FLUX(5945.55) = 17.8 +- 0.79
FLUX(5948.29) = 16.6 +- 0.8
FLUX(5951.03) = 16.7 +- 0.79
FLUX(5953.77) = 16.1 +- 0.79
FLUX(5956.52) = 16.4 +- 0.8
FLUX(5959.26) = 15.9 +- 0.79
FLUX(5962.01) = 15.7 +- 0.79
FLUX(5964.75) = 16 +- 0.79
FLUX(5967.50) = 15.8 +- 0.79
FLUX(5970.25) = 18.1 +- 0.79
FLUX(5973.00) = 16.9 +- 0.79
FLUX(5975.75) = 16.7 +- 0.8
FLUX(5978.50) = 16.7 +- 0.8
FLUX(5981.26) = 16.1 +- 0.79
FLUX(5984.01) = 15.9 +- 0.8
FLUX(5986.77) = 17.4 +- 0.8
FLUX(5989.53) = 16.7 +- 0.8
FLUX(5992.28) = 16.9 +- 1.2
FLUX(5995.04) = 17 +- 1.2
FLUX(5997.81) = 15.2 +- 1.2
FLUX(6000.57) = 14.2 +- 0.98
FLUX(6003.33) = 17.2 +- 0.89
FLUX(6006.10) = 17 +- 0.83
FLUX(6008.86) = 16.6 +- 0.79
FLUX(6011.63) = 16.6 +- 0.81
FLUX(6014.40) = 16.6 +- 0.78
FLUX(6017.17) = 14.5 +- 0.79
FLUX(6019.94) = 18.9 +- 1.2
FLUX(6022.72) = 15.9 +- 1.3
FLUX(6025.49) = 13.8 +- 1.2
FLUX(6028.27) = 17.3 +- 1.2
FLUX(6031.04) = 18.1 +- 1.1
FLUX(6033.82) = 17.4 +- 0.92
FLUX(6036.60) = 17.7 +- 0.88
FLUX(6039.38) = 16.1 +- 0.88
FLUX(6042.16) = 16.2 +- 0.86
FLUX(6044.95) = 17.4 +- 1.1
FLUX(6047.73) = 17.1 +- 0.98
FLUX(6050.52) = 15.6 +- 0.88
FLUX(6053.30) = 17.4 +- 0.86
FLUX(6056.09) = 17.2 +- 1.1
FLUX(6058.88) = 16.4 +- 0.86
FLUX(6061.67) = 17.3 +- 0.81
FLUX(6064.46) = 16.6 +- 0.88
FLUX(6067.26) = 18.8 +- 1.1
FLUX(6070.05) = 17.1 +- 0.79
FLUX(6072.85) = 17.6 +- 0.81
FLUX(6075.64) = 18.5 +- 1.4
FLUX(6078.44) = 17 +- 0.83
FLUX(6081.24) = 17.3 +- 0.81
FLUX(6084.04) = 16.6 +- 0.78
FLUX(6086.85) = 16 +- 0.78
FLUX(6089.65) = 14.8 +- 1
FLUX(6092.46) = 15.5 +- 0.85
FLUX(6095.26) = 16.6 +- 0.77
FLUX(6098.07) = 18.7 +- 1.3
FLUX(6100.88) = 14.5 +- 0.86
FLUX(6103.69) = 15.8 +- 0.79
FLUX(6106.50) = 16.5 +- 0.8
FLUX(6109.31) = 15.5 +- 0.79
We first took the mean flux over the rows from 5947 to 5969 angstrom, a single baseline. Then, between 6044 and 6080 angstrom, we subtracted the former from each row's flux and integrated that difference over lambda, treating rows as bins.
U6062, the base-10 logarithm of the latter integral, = 1.59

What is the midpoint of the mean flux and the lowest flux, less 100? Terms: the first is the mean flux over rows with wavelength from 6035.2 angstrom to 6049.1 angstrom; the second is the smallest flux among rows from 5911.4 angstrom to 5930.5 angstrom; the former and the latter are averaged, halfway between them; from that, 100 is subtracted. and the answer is -83.9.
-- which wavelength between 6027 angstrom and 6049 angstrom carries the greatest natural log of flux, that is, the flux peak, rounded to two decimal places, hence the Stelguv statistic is 6031.04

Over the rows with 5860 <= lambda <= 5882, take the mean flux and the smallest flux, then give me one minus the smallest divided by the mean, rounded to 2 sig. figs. 0.089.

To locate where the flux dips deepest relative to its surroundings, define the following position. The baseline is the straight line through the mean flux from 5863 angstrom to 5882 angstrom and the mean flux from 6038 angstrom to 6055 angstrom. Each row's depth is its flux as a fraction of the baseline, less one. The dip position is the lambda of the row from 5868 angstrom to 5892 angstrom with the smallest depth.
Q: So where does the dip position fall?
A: 5888.33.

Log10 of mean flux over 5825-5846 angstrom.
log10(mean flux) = 1.214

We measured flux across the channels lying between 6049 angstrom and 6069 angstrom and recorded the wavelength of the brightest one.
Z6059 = 6067.26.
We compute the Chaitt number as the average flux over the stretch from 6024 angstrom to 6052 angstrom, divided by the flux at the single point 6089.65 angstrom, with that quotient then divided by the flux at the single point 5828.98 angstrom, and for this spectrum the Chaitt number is 0.0640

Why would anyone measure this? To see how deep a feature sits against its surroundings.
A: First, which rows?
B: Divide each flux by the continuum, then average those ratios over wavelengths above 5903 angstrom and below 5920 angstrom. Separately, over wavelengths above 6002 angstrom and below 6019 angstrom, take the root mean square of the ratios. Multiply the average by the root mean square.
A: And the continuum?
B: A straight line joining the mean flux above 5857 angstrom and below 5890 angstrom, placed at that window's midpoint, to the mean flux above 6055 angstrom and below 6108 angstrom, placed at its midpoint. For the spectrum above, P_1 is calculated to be 1.04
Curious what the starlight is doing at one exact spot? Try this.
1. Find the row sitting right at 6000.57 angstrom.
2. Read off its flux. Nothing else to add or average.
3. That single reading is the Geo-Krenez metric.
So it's 14.2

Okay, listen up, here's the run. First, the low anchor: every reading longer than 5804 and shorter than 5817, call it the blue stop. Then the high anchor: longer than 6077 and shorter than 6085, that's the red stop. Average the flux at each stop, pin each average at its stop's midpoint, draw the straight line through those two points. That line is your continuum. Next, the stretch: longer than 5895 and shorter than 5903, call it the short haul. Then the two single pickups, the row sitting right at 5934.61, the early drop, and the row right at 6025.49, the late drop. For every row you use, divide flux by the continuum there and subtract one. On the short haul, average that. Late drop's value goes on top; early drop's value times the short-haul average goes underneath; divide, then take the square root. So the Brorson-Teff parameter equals 9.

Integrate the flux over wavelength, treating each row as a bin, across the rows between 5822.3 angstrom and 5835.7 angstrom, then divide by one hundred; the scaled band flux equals 2.22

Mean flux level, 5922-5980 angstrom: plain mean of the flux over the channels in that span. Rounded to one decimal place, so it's 16.5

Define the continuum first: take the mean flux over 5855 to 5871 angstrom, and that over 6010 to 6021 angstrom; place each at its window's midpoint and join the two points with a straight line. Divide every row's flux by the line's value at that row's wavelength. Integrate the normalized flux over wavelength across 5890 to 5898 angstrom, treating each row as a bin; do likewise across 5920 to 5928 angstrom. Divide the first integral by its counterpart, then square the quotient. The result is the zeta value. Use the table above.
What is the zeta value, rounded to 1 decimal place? 0.8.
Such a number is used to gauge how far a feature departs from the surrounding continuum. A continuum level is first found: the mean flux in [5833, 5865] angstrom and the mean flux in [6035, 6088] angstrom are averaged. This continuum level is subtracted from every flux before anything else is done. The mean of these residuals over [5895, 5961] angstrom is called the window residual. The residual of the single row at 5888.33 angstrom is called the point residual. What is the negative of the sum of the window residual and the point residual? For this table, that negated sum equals 3.6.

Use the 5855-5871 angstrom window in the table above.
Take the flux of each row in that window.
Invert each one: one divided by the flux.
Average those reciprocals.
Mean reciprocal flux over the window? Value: 0.0644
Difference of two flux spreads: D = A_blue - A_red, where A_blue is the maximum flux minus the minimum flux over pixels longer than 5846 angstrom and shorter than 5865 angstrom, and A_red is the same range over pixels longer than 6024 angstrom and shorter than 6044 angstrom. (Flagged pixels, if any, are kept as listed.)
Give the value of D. -1.8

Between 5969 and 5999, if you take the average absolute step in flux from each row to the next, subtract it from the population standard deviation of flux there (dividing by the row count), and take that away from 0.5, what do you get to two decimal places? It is 0.42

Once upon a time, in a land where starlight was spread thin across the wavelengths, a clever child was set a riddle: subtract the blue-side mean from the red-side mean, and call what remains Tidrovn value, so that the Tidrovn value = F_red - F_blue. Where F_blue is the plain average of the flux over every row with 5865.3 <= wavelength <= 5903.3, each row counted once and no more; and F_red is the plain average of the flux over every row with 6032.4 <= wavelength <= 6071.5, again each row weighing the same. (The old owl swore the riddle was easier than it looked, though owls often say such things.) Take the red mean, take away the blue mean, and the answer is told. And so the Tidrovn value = 1.7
